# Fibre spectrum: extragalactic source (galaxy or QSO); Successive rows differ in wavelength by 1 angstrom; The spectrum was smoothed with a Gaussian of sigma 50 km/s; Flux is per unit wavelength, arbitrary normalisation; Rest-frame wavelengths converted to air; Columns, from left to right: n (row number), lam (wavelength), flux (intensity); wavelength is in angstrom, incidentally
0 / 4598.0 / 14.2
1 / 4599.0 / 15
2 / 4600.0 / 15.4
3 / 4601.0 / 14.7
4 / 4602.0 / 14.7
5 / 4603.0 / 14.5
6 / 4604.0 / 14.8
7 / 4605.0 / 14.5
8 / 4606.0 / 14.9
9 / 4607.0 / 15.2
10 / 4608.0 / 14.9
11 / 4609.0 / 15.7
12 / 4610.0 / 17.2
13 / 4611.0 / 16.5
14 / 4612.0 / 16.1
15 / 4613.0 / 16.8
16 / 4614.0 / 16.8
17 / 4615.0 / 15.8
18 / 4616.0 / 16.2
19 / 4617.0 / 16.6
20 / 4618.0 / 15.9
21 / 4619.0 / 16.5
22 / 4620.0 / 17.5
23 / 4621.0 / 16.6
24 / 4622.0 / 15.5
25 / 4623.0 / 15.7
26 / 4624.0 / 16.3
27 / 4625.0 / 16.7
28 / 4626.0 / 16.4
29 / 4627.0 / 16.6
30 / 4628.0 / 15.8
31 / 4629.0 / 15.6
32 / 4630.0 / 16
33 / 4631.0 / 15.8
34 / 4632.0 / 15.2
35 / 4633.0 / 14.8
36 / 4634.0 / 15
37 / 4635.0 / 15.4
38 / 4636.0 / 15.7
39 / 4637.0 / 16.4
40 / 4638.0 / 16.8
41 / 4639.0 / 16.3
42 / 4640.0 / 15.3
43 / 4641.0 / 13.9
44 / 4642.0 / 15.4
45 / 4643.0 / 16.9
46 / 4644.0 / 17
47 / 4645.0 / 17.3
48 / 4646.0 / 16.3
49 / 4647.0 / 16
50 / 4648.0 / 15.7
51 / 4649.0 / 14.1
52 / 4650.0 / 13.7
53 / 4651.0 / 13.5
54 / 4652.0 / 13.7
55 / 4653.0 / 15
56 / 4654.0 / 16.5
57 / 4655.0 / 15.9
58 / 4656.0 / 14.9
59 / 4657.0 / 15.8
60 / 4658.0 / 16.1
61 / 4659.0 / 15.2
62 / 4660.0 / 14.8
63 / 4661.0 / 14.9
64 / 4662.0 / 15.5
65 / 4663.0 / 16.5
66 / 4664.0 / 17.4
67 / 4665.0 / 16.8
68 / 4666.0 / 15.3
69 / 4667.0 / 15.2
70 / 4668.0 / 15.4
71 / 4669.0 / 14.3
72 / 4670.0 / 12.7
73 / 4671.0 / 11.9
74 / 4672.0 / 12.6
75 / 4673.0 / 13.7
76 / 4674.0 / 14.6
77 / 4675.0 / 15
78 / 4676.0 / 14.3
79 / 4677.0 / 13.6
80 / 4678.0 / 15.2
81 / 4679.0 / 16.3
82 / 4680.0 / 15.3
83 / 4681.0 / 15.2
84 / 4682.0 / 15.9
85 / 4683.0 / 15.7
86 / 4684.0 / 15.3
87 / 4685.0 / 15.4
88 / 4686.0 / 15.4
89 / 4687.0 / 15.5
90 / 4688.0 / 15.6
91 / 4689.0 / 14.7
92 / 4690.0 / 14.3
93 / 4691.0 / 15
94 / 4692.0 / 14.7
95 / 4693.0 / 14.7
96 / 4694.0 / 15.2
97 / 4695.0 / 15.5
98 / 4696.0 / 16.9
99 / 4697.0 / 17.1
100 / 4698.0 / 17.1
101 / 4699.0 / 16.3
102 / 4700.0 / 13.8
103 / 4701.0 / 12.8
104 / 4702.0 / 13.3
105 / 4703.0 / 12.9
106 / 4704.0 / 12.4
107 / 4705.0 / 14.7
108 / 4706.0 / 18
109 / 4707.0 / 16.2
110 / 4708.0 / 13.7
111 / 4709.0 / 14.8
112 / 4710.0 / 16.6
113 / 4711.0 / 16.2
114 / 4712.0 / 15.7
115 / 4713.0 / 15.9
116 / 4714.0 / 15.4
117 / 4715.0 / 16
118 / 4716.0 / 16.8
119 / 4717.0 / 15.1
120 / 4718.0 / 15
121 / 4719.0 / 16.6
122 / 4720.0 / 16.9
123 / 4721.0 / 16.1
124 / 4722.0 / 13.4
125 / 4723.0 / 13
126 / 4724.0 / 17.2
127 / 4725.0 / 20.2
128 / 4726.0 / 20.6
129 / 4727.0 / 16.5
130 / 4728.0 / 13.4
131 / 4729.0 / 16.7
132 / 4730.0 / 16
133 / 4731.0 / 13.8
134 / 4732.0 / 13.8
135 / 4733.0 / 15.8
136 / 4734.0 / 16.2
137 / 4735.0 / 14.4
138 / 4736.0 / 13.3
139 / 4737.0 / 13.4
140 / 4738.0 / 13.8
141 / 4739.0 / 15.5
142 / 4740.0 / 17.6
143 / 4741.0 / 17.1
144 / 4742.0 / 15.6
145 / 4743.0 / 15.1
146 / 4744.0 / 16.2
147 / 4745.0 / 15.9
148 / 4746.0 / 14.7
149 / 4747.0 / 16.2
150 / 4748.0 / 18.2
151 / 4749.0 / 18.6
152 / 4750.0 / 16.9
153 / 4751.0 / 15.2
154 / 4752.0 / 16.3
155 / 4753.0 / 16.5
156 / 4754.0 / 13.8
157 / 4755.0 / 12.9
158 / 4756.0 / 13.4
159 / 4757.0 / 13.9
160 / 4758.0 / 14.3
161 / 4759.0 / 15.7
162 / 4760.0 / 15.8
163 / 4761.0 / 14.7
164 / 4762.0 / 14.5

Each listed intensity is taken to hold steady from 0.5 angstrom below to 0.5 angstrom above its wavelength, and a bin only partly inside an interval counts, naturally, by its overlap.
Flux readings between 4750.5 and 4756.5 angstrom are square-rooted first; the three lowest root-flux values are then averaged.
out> 3.66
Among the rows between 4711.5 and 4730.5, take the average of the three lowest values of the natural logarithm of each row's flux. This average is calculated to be 2.59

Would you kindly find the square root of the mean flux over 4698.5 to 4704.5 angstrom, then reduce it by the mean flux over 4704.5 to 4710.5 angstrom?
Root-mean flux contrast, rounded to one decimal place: -12.0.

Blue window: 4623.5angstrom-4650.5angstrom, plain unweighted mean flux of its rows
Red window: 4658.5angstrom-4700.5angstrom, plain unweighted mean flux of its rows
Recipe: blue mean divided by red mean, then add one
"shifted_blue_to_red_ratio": 2.04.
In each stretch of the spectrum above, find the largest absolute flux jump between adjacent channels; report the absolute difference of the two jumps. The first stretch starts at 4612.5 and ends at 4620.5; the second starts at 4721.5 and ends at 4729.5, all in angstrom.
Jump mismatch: 3.2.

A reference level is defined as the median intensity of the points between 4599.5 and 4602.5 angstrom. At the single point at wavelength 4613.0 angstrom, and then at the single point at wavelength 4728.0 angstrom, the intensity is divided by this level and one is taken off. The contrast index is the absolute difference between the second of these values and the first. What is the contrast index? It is 0.23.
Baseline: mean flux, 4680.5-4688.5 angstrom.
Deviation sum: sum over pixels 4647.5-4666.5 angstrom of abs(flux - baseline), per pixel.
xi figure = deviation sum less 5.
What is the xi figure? 12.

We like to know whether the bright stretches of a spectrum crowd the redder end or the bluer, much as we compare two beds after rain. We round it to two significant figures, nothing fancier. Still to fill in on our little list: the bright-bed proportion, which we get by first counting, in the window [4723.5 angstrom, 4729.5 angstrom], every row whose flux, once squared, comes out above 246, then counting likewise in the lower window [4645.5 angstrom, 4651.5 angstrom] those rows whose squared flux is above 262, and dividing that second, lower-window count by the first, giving 0.20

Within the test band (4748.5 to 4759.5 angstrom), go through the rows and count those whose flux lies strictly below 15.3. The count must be 6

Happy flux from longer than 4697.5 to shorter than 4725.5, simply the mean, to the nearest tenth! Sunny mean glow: 15.4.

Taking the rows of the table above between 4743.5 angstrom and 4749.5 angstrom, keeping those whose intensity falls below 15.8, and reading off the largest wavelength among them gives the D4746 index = 4746.0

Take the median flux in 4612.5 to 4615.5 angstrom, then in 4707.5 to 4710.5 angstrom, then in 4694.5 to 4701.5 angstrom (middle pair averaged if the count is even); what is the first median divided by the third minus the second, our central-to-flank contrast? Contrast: 11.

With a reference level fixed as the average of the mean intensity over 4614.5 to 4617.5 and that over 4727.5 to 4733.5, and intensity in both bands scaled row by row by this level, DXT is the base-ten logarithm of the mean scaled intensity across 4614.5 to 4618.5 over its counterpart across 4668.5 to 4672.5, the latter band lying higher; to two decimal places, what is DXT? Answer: 0.10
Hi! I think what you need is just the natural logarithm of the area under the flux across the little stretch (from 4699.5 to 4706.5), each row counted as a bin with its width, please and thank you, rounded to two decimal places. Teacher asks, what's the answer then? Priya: 4.58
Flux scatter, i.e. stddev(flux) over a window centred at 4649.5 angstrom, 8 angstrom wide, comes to 1.1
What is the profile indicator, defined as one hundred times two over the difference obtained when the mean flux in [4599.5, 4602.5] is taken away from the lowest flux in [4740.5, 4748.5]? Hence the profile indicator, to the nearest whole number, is -857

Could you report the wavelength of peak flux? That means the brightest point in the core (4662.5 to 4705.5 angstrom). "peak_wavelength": 4664.0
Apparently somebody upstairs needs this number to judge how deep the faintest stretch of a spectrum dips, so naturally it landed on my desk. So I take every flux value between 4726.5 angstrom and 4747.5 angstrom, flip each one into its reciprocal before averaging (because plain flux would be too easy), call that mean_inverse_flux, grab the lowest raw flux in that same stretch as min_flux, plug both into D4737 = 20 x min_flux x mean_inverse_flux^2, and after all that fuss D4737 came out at 1.16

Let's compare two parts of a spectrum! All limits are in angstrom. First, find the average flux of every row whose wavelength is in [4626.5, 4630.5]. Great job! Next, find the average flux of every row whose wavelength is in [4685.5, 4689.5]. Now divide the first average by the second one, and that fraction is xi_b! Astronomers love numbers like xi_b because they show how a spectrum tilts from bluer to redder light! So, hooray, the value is 1.05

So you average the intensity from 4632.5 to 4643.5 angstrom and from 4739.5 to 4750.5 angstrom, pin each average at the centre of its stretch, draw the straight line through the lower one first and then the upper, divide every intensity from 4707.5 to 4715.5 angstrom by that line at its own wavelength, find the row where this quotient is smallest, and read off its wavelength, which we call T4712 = 4708.0 angstrom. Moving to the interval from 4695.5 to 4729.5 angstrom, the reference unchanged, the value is 4704.0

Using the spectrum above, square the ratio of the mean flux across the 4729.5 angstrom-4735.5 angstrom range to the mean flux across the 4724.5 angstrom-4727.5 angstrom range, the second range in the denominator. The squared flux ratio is 0.62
